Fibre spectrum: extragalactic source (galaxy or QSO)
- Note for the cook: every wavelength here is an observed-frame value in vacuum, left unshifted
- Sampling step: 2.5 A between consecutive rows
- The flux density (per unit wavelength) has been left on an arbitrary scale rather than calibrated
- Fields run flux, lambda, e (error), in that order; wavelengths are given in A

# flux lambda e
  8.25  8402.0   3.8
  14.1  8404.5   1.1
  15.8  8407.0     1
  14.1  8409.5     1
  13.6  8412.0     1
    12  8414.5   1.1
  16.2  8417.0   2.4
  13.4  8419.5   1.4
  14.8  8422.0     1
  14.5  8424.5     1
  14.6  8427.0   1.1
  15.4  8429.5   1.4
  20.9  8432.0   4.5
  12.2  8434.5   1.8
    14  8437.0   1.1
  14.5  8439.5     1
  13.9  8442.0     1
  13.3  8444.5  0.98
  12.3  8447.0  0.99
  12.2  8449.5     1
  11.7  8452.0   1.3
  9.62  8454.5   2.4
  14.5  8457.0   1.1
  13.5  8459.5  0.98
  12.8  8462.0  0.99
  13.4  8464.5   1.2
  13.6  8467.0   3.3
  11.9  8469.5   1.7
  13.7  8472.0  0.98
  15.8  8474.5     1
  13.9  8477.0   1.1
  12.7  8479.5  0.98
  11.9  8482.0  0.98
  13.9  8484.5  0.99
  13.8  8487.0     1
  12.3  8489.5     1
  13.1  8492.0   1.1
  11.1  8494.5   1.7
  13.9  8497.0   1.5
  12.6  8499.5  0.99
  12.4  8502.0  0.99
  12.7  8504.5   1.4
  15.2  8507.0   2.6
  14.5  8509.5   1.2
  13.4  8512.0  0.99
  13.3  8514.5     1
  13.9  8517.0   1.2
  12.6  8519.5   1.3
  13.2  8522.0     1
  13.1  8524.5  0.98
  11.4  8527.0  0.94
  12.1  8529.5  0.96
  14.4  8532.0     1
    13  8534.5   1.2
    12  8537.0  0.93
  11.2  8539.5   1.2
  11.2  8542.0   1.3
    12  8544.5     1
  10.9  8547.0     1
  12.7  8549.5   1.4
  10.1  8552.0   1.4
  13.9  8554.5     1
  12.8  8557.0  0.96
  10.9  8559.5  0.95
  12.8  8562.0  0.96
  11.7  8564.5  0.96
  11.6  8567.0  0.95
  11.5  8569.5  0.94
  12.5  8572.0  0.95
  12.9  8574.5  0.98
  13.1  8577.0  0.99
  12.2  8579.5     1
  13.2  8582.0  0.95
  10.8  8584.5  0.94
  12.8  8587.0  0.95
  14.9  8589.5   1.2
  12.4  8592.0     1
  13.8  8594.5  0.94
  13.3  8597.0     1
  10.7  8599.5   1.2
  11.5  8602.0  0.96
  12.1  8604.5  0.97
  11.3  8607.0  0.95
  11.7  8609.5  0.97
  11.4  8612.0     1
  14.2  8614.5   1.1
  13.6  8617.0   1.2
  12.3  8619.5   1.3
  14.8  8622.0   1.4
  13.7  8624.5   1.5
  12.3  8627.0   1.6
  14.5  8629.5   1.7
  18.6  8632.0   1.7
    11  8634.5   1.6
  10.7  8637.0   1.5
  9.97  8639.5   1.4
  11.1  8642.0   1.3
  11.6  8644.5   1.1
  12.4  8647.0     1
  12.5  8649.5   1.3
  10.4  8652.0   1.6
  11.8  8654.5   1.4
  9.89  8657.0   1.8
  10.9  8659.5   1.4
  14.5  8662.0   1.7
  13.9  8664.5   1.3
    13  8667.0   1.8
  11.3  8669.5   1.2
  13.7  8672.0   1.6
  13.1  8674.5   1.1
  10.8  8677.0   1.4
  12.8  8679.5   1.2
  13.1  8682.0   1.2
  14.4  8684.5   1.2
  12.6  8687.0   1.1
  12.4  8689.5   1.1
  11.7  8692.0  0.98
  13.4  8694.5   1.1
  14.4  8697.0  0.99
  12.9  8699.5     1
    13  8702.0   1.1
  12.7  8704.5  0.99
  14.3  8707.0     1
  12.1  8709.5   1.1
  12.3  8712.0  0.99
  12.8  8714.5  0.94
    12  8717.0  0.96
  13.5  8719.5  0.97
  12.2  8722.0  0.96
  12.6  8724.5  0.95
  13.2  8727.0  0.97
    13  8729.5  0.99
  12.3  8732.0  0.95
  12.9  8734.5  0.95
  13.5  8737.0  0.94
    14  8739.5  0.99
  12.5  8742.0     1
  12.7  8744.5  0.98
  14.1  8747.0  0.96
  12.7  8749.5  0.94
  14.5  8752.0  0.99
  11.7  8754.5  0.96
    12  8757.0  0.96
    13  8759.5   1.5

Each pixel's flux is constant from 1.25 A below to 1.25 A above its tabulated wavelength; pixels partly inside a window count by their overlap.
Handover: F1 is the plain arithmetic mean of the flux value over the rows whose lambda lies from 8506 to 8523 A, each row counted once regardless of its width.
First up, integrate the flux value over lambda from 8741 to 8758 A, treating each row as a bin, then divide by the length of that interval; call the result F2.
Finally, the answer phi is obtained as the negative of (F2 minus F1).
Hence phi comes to 0.82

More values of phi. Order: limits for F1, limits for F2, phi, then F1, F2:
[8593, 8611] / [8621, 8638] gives -1.63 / 12.1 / 13.68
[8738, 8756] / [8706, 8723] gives 0.44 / 13.2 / 12.73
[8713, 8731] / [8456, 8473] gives -0.56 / 12.8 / 13.32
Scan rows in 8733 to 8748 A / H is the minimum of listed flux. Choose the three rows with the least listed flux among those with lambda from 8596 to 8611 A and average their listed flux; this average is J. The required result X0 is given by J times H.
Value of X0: 140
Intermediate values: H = 12.5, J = 11.2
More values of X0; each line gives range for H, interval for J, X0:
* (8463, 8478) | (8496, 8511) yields 150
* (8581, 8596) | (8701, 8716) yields 134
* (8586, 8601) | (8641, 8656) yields 118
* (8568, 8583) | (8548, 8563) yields 129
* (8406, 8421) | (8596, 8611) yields 134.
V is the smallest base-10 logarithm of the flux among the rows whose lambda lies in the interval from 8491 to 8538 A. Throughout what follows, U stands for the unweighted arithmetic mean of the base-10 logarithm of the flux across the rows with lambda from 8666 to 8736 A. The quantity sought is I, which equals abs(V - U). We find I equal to 0.061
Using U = 1.11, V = 1.05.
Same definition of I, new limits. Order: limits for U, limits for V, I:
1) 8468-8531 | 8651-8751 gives 0.122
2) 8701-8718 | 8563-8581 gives 0.044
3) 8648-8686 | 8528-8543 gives 0.041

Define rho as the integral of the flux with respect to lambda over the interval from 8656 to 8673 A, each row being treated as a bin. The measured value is 212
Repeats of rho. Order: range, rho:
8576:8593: 217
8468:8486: 241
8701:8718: 217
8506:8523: 233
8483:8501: 233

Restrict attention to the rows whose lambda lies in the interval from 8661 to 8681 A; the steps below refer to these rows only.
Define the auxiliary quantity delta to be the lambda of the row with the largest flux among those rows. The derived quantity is 8662.0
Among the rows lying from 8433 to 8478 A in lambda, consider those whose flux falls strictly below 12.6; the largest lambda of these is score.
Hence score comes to 8469.5 A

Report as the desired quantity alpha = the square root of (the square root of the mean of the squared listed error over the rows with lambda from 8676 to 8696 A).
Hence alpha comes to 1.08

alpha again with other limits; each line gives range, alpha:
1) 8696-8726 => 1.00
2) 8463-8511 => 1.22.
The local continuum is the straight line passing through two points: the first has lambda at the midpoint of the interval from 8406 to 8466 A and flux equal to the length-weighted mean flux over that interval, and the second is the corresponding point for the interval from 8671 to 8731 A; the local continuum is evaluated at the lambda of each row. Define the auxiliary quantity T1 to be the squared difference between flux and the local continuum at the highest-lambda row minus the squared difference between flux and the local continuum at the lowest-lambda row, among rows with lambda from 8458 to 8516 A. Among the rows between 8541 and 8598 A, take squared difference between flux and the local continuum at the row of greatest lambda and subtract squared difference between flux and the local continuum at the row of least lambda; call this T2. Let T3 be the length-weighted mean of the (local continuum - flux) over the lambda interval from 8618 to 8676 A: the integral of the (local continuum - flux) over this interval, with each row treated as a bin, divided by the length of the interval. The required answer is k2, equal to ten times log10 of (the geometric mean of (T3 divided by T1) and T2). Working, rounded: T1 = 0.0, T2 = -5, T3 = 0.6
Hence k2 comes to 14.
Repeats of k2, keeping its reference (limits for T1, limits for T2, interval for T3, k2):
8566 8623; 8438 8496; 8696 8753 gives 3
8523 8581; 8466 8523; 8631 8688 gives -6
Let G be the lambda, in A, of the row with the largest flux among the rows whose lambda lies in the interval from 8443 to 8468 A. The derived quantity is 8457.0 A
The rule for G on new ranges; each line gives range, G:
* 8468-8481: 8474.5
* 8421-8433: 8432.0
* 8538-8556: 8554.5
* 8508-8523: 8509.5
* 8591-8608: 8594.5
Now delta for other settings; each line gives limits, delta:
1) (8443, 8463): 8457.0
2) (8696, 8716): 8697.0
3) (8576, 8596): 8589.5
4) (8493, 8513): 8507.0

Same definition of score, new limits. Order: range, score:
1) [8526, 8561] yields 8559.5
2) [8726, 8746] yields 8742.0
